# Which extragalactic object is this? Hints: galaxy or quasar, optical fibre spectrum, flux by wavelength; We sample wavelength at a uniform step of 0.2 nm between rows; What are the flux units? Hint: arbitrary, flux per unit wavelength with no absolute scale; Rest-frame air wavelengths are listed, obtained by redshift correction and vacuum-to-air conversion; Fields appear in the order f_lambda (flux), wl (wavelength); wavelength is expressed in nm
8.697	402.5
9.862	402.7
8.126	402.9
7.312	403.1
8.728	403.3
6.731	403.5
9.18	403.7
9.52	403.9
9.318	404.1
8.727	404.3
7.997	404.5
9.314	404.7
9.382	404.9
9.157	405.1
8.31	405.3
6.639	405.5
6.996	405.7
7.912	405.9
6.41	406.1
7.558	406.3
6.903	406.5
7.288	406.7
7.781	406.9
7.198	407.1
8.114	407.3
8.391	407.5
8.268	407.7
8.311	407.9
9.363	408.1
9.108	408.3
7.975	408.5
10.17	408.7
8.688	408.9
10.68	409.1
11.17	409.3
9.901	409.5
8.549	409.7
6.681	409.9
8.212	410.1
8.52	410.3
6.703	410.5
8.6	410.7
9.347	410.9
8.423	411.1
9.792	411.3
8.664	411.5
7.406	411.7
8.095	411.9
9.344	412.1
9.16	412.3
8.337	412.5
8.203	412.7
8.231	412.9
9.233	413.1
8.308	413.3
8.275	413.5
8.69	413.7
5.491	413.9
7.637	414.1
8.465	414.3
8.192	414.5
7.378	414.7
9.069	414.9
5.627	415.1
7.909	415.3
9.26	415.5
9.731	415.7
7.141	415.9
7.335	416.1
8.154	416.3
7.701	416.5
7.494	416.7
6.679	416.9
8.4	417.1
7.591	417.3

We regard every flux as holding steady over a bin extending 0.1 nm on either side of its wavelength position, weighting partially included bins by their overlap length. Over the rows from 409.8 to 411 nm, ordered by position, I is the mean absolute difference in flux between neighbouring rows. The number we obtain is 1.3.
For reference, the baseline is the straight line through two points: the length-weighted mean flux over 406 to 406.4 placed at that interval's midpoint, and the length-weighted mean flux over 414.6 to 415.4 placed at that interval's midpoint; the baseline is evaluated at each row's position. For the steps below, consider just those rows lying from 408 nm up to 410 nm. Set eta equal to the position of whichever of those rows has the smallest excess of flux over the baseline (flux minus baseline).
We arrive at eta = 409.9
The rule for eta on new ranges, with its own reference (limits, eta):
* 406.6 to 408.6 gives 407.1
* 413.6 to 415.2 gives 413.9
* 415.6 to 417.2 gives 416.9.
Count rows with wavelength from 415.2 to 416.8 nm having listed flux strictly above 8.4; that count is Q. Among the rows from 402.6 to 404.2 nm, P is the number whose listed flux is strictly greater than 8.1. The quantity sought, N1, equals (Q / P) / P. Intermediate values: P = 6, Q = 2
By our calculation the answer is 0.06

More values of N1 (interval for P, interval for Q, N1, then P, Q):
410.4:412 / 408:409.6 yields 0.28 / 5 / 7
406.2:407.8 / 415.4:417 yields 0.22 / 3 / 2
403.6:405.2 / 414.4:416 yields 0.06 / 7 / 3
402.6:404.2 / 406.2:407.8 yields 0.00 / 6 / 0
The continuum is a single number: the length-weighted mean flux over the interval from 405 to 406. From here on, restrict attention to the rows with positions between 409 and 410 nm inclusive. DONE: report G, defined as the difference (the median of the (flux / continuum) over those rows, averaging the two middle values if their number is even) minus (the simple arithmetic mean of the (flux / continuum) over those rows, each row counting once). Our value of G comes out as 0.065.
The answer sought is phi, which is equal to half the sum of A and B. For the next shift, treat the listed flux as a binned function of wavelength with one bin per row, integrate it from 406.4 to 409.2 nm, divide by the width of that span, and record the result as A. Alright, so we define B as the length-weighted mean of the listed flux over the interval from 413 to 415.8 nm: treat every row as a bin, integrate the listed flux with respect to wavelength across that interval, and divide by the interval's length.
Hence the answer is 8.27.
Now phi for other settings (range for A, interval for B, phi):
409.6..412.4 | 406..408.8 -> 8.23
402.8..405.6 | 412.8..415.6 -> 8.22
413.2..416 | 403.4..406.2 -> 8.10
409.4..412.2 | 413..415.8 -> 8.27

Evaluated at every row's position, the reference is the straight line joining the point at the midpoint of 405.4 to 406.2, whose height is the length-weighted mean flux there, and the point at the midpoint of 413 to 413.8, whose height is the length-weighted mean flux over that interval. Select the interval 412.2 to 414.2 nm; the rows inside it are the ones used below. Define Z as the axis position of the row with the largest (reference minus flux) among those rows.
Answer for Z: 413.9 nm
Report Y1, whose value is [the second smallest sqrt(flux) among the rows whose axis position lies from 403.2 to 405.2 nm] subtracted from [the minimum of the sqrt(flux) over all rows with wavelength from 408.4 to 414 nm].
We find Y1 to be -0.5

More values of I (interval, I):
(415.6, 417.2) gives 1.0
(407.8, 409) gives 1.2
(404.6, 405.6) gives 0.7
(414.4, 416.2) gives 1.6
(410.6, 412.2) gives 1.1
